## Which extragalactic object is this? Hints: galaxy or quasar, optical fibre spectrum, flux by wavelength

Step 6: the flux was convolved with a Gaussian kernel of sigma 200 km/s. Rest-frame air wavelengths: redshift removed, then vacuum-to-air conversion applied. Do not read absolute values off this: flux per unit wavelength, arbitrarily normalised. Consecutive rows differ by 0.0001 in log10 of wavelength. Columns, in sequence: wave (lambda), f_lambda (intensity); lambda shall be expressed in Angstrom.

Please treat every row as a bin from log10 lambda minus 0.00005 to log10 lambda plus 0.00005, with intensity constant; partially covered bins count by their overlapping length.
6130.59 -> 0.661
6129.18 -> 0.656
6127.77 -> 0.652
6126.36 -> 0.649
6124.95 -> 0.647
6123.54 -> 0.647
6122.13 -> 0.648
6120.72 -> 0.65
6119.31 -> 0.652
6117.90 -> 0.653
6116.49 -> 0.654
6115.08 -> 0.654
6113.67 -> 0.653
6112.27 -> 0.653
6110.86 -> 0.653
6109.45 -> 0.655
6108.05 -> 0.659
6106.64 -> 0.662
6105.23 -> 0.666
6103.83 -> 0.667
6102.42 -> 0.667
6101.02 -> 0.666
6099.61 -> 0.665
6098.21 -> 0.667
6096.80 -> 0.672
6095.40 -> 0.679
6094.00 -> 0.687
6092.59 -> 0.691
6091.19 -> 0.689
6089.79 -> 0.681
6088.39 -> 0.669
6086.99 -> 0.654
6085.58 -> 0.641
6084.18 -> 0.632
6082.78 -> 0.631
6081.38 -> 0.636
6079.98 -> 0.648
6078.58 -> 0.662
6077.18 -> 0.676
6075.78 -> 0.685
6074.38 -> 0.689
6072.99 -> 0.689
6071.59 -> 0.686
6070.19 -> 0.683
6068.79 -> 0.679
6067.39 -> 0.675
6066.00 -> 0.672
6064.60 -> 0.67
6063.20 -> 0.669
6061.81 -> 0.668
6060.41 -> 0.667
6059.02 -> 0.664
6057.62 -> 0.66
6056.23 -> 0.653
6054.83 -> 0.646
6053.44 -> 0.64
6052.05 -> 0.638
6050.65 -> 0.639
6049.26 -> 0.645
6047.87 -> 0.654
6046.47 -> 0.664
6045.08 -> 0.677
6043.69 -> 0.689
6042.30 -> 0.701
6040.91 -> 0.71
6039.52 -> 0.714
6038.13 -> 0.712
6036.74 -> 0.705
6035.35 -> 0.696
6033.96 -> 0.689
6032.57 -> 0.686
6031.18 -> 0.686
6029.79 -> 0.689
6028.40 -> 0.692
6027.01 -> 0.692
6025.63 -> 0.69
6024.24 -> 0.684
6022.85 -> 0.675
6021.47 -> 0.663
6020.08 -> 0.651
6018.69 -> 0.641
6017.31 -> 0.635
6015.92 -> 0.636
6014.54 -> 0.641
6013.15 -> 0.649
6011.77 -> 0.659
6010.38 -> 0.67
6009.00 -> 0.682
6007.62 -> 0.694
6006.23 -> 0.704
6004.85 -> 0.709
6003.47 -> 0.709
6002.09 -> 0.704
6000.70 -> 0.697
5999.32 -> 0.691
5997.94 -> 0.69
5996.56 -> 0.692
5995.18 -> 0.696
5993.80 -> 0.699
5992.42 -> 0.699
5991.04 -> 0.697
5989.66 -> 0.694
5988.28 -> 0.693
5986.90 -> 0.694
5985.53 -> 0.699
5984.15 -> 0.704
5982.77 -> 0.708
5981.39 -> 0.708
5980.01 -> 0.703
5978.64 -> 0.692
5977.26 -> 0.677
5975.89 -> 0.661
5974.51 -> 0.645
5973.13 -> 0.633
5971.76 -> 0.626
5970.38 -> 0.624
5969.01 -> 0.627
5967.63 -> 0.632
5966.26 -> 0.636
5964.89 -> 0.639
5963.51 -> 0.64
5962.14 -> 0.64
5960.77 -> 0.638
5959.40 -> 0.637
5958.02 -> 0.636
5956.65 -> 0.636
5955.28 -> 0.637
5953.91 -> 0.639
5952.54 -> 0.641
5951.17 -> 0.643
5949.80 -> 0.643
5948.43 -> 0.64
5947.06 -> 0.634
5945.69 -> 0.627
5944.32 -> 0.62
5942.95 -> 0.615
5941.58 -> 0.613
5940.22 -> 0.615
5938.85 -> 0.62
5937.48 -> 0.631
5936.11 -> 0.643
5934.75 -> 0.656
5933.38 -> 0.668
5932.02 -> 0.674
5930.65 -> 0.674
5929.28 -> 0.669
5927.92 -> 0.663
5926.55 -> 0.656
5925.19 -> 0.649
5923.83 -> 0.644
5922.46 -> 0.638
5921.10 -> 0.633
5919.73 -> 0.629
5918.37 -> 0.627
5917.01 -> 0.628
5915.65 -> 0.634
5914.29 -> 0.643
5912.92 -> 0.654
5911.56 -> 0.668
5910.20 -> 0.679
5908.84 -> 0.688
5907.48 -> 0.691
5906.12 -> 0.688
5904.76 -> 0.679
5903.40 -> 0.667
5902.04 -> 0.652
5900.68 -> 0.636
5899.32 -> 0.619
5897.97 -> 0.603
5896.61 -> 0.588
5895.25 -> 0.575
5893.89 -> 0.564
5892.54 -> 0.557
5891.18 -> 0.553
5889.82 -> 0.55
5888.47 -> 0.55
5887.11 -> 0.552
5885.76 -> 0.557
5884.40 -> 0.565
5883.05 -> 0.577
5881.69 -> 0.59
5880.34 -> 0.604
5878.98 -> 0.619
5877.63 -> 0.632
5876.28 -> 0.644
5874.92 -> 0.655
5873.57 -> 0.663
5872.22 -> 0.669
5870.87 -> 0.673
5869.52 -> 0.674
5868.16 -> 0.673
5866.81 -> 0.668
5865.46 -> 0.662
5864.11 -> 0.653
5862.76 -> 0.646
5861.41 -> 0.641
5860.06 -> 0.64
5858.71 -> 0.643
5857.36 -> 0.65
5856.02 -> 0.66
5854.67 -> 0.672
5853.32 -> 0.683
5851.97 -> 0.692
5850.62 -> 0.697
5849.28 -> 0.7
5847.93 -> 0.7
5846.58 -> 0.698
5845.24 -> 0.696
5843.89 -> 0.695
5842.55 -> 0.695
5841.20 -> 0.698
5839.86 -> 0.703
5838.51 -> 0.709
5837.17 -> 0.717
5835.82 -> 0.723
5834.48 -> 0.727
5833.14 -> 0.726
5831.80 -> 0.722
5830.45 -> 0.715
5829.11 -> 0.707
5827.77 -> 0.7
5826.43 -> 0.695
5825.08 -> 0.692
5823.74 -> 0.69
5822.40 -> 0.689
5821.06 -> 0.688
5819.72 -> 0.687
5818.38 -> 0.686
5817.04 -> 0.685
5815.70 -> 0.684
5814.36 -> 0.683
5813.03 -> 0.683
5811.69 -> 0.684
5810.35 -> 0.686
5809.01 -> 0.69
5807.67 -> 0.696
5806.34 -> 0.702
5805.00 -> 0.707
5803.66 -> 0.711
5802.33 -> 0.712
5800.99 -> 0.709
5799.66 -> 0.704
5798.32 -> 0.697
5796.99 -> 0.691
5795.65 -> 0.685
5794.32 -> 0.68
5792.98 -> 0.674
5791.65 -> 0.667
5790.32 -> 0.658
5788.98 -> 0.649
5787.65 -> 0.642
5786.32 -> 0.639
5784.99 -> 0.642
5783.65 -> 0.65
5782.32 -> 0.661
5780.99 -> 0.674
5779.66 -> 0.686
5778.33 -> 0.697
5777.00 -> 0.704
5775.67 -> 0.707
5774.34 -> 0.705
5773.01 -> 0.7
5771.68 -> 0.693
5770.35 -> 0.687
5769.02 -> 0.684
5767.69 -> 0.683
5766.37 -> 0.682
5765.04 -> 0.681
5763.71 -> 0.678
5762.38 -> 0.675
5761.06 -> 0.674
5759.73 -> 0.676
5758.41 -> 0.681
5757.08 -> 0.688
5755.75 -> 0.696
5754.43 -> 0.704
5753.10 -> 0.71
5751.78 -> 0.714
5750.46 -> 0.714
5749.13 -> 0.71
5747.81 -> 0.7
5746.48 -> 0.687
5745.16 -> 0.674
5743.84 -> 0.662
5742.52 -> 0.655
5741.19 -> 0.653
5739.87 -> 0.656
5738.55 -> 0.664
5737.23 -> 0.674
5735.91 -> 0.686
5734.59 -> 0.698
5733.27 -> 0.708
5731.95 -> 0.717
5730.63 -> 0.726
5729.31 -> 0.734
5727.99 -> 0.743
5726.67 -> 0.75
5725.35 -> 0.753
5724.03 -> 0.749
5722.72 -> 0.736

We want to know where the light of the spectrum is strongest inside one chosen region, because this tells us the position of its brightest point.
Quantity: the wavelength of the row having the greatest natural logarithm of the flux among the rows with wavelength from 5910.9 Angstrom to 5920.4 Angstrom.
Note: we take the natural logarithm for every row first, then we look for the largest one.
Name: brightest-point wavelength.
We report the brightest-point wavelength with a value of 5911.56 Angstrom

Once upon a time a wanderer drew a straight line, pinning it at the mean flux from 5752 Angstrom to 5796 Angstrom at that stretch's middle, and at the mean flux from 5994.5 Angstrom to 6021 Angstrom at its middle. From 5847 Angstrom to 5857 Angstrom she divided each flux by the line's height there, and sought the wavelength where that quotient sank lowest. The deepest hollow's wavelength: 5856.02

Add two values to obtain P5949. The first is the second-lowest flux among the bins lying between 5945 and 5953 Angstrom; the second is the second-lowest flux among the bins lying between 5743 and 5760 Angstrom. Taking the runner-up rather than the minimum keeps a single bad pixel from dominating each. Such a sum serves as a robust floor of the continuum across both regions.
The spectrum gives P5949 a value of 1.31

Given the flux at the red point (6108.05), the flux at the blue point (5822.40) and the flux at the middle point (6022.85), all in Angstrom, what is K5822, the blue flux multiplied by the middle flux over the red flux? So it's 0.71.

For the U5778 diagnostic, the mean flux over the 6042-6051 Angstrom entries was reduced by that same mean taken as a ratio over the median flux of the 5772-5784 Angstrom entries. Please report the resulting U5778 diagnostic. -0.29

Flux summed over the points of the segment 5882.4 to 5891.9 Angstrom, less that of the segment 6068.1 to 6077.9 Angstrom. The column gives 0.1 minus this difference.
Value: 1.0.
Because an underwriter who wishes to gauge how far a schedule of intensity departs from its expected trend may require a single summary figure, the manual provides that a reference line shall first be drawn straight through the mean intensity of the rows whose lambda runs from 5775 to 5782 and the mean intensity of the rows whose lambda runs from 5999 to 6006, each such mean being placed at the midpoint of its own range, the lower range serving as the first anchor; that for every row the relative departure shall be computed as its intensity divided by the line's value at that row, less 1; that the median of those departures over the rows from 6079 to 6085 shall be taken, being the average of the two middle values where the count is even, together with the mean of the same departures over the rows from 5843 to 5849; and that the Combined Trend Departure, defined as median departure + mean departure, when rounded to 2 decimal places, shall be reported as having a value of -0.10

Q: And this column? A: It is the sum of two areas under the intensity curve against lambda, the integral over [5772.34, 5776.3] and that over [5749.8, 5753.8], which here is 5.64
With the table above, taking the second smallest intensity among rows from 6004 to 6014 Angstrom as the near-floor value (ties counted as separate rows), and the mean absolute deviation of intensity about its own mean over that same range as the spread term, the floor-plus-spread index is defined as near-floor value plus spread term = 0.678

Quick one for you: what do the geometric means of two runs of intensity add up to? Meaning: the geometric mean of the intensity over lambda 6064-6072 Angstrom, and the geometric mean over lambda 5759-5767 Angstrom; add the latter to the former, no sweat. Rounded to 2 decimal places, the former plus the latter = 1.36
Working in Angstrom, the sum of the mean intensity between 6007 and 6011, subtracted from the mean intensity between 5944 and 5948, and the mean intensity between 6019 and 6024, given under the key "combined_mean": 0.61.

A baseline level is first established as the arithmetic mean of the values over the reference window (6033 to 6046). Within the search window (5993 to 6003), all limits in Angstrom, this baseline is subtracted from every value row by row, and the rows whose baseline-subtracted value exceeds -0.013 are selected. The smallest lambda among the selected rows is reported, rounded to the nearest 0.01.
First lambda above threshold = 5993.80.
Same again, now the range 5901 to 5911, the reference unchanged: 5906.12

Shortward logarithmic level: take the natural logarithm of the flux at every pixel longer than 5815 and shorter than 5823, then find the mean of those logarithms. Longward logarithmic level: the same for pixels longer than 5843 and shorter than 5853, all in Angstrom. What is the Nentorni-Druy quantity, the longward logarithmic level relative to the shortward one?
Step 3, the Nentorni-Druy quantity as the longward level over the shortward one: 0.96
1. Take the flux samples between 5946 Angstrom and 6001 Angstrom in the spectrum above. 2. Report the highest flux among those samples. 0.708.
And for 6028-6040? 0.714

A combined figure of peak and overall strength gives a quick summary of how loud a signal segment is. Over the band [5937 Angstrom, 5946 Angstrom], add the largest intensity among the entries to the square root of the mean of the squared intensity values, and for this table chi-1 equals 1.25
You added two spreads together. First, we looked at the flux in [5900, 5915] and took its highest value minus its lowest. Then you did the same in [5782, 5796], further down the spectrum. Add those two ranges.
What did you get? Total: 0.101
